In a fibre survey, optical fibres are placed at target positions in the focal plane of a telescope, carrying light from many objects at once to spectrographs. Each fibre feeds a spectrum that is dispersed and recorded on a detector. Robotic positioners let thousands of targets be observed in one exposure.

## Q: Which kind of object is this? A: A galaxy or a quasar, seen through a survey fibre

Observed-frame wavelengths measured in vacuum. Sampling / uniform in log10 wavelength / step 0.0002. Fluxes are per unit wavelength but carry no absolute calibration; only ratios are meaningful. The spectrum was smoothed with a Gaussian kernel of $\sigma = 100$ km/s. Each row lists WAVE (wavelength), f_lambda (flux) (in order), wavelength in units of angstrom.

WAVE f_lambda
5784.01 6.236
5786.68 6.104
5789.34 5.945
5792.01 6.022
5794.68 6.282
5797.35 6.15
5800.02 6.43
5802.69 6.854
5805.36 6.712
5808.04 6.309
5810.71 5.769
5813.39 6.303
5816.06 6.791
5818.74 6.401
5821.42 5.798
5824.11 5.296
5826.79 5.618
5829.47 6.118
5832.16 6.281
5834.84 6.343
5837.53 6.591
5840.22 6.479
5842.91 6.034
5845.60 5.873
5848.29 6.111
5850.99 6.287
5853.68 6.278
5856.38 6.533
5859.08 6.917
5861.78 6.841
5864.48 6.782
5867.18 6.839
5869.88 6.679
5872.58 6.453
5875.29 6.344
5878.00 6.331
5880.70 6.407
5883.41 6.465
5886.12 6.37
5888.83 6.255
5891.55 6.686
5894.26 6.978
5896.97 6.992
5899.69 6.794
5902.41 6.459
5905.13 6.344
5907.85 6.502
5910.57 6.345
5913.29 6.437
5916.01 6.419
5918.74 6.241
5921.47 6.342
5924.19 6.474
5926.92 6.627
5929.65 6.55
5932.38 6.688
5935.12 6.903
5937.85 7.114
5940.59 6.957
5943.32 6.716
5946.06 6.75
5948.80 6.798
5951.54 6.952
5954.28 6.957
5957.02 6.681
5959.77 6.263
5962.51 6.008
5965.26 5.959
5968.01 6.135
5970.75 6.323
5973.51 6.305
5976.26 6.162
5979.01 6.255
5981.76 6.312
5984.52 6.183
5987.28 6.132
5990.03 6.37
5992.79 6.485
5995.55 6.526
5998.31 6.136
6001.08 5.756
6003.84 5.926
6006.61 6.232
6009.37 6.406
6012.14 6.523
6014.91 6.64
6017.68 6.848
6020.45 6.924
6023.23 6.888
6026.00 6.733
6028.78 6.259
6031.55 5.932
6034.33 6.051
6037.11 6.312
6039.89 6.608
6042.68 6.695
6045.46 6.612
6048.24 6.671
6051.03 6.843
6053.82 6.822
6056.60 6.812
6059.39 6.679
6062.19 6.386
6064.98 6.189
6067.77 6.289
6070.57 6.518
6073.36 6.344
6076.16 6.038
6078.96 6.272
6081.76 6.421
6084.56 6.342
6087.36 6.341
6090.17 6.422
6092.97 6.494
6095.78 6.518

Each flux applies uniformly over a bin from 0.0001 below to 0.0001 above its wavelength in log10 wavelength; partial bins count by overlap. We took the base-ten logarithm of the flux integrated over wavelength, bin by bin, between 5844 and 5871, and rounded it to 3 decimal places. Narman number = 2.245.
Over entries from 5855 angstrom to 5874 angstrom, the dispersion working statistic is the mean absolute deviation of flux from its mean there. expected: 0.14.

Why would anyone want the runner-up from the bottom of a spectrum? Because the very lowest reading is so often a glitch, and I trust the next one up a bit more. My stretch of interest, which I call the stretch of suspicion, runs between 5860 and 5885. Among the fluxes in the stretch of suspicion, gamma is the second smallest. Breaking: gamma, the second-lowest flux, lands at 6.344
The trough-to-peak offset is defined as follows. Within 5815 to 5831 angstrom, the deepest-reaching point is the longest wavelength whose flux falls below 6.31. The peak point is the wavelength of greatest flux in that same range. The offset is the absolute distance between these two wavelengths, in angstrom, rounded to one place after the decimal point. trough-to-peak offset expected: 13.4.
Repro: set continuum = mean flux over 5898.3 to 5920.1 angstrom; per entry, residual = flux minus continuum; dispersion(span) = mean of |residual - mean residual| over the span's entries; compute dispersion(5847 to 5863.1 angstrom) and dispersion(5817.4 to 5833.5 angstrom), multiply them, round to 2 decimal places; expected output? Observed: 0.09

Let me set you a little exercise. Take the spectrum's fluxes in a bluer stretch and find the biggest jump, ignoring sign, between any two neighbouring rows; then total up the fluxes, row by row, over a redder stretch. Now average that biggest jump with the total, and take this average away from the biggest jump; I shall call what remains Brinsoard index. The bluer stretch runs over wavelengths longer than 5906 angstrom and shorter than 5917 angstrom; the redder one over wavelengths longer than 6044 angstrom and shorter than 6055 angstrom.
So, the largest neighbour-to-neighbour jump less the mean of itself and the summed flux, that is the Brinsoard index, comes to -13.4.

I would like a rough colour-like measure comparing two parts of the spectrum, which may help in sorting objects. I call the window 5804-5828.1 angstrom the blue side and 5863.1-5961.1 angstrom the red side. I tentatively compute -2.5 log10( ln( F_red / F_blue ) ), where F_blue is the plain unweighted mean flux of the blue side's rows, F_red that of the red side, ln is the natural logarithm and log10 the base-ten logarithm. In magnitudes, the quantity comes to 3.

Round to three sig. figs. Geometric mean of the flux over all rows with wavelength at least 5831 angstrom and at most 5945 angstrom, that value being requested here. 6.52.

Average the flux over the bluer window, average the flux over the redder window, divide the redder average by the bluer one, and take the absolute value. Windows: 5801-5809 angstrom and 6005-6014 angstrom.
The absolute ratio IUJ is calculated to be 0.964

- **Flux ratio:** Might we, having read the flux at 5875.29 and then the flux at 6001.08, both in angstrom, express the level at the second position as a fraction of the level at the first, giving 0.91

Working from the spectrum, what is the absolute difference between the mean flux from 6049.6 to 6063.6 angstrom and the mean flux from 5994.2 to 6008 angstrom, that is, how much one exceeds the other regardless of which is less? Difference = 0.59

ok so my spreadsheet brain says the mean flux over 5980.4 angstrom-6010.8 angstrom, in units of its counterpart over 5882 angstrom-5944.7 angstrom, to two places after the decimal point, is 0.94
